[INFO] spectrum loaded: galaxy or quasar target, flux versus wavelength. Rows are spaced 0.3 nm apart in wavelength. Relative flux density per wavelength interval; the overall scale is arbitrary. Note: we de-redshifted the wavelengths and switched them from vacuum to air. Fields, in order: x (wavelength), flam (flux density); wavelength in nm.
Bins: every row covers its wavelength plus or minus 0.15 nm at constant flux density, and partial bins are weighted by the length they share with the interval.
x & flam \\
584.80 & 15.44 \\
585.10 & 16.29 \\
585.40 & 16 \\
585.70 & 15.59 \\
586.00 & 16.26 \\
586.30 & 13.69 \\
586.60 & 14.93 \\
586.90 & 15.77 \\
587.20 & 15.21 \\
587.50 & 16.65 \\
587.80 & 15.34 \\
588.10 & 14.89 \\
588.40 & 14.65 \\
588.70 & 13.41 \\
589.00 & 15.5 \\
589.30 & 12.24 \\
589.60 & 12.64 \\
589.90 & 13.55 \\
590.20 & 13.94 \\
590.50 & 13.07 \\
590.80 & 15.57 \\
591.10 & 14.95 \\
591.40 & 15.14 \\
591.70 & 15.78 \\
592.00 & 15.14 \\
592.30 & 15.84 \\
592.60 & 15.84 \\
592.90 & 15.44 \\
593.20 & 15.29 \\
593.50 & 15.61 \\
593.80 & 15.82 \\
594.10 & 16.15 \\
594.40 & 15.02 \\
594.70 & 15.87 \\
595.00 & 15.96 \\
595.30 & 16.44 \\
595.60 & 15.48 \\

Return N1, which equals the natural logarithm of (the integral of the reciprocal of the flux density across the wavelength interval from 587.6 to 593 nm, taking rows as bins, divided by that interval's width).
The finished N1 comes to -2.68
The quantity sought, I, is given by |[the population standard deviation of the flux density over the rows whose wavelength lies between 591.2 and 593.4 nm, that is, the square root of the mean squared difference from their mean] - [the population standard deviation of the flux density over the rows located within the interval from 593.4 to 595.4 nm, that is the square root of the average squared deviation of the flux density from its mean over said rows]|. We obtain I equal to 0.12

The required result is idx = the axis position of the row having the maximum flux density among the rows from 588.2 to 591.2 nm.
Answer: 590.80 nm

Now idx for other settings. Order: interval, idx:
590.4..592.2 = 591.70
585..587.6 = 587.50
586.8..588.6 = 587.50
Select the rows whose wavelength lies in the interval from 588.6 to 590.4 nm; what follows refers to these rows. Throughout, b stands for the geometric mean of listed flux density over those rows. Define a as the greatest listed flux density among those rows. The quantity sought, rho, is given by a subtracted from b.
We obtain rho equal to -2.0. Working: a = 15.5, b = 13.5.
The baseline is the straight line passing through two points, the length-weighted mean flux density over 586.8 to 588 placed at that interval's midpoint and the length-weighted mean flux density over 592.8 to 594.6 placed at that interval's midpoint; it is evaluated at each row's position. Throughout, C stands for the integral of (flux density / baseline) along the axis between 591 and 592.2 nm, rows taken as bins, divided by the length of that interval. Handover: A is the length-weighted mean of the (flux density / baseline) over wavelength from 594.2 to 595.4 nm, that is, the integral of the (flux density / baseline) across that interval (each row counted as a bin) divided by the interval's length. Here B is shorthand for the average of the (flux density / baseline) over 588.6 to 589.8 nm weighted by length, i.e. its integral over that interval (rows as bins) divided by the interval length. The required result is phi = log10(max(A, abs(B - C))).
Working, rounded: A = 1.02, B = 0.86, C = 0.98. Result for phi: 0.0074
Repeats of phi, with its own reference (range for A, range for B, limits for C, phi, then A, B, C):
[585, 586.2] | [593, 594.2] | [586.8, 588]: 0.0050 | 1.01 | 1.01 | 1.00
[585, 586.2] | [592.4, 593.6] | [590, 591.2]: 0.0050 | 1.01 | 1.00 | 0.92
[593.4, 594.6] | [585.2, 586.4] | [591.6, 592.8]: 0.0028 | 1.01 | 0.98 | 1.00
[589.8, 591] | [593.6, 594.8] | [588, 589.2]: -0.0453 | 0.90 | 1.01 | 0.92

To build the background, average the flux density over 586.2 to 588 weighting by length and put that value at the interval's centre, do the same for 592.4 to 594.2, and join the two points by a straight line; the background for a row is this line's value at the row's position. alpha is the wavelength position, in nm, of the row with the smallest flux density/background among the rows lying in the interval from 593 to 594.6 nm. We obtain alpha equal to 594.40 nm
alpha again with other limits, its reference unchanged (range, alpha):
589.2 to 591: 589.30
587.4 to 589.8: 589.30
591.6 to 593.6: 592.00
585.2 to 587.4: 586.30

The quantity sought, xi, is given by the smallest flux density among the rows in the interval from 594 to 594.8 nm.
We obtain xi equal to 15.02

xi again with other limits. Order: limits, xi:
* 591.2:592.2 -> 15.14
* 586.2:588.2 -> 13.69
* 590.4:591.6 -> 13.07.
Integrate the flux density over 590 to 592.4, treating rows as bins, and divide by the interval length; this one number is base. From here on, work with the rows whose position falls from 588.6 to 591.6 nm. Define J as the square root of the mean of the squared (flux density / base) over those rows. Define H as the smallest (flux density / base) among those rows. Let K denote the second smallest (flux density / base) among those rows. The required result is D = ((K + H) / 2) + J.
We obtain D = 1.78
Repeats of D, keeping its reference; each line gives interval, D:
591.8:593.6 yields 2.07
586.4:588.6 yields 2.02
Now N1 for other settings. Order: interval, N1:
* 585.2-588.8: -2.72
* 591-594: -2.74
